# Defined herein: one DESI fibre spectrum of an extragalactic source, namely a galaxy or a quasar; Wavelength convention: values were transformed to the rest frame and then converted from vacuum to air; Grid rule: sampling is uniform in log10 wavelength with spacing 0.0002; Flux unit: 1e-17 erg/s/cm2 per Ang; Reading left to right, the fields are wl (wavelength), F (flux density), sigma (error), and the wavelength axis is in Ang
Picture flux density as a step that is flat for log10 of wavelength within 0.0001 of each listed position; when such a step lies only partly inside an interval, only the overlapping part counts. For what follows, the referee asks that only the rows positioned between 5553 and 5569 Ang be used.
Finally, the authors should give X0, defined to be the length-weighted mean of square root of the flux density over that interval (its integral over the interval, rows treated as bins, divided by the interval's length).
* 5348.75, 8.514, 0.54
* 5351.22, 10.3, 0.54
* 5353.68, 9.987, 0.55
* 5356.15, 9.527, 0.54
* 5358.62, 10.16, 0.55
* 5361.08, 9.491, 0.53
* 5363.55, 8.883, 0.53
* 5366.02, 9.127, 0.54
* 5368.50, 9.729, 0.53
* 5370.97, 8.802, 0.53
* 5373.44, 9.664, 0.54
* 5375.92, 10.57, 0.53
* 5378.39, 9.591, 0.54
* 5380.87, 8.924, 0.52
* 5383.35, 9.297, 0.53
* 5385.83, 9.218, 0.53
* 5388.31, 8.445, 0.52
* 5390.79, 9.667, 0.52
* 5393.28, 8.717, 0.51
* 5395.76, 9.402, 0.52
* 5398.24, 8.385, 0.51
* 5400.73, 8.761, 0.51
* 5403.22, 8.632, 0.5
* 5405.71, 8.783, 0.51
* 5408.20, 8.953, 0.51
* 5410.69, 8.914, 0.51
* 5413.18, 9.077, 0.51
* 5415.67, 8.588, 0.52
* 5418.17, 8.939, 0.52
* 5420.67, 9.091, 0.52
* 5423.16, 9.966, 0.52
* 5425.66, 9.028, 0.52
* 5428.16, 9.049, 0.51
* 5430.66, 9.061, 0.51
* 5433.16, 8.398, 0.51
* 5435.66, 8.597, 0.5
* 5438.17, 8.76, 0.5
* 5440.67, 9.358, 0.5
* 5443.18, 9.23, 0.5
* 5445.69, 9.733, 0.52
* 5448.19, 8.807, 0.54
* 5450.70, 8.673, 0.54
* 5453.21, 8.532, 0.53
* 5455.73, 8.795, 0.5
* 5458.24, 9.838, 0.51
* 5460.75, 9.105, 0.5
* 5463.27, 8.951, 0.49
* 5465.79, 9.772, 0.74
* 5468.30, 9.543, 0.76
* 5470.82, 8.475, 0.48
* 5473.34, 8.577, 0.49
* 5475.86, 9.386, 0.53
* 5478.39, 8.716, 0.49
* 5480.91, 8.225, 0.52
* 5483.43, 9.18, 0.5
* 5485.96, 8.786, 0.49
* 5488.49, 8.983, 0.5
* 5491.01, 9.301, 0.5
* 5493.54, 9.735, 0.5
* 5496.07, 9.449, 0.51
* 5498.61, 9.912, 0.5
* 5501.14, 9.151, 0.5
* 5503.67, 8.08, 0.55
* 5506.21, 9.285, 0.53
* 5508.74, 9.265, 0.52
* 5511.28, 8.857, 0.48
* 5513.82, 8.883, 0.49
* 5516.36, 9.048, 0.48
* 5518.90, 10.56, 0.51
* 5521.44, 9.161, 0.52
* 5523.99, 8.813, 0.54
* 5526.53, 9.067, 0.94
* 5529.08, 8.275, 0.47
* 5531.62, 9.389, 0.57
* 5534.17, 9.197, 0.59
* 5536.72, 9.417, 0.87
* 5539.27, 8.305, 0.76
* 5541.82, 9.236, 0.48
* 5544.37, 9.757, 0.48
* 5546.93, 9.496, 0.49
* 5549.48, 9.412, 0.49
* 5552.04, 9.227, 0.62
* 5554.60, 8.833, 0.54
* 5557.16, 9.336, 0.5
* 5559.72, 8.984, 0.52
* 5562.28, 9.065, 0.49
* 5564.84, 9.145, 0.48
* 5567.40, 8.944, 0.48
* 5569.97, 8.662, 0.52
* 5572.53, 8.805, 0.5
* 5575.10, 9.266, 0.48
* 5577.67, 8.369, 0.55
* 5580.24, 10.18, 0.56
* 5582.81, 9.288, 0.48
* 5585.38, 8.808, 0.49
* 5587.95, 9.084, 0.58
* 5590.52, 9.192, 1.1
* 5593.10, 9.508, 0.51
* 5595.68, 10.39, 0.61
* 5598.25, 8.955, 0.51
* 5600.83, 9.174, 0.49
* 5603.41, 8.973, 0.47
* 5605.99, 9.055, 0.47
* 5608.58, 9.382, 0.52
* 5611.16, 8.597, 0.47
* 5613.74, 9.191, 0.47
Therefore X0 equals 3.01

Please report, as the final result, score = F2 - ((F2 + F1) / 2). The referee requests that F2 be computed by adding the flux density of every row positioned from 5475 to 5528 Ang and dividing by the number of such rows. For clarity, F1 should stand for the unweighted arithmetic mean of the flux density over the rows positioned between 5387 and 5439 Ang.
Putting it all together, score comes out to 0.11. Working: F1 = 8.91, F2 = 9.14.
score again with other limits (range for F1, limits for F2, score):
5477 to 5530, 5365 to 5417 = 0.01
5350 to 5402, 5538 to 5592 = -0.13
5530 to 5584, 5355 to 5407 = 0.03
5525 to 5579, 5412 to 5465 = -0.01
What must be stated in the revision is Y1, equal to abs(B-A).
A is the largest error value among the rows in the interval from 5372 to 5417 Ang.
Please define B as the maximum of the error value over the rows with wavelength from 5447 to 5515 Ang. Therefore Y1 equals 0.22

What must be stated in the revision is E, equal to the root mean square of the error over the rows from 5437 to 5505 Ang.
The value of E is 0.5297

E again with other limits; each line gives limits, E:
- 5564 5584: 0.5072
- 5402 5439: 0.5114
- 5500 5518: 0.5078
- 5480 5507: 0.5094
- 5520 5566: 0.5908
